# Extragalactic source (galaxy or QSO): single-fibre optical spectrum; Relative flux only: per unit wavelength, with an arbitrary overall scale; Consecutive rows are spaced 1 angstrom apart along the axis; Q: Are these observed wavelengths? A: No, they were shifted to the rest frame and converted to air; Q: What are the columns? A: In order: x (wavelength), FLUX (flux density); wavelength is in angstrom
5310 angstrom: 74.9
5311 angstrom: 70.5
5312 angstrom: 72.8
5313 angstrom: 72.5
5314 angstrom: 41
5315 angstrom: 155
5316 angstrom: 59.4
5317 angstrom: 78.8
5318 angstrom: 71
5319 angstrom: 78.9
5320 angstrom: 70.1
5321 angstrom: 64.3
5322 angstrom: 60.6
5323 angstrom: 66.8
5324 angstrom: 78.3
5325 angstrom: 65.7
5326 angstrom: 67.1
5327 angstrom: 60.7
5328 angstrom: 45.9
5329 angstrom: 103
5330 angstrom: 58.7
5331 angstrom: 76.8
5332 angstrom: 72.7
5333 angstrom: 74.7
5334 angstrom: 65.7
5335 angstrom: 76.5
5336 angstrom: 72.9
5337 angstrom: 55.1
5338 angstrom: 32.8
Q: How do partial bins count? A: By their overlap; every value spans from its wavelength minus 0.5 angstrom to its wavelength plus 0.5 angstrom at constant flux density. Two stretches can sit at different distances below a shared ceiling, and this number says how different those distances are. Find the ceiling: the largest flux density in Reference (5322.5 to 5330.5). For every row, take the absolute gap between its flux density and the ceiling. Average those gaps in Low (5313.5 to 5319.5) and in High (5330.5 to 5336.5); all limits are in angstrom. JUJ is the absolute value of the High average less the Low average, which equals 10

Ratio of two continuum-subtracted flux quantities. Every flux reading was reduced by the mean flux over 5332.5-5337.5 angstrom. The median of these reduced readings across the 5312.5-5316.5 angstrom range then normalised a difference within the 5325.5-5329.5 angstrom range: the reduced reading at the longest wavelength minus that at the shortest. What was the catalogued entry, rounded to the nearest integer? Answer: -12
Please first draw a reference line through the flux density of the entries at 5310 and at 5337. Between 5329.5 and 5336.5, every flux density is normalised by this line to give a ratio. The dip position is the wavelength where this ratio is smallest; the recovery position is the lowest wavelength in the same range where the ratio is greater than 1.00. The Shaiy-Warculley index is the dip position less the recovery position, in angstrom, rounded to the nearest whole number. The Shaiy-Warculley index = -1 angstrom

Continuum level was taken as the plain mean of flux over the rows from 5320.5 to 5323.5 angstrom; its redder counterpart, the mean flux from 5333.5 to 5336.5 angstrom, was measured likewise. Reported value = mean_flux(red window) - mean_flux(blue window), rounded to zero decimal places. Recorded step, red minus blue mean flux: 8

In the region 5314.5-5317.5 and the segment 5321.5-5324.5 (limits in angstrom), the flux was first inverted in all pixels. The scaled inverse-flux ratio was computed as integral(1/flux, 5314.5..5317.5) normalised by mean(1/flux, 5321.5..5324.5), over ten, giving 0.24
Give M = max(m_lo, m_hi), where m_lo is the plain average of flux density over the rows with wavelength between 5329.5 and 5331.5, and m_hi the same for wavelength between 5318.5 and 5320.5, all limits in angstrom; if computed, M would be 74.5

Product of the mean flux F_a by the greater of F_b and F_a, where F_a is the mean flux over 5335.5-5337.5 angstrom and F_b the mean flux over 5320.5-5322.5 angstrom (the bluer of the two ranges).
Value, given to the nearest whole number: 4096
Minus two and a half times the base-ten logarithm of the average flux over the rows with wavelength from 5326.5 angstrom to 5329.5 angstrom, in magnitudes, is -4.61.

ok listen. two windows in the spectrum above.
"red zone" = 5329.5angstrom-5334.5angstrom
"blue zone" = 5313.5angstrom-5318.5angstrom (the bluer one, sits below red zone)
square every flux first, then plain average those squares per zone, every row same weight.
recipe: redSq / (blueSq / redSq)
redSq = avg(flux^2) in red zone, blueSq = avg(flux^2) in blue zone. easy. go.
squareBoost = 2972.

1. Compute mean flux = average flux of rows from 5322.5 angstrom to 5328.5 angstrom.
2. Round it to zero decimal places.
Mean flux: 64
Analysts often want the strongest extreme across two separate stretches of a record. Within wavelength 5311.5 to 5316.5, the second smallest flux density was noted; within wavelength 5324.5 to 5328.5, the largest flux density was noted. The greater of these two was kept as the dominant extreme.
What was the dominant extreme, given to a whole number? 67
